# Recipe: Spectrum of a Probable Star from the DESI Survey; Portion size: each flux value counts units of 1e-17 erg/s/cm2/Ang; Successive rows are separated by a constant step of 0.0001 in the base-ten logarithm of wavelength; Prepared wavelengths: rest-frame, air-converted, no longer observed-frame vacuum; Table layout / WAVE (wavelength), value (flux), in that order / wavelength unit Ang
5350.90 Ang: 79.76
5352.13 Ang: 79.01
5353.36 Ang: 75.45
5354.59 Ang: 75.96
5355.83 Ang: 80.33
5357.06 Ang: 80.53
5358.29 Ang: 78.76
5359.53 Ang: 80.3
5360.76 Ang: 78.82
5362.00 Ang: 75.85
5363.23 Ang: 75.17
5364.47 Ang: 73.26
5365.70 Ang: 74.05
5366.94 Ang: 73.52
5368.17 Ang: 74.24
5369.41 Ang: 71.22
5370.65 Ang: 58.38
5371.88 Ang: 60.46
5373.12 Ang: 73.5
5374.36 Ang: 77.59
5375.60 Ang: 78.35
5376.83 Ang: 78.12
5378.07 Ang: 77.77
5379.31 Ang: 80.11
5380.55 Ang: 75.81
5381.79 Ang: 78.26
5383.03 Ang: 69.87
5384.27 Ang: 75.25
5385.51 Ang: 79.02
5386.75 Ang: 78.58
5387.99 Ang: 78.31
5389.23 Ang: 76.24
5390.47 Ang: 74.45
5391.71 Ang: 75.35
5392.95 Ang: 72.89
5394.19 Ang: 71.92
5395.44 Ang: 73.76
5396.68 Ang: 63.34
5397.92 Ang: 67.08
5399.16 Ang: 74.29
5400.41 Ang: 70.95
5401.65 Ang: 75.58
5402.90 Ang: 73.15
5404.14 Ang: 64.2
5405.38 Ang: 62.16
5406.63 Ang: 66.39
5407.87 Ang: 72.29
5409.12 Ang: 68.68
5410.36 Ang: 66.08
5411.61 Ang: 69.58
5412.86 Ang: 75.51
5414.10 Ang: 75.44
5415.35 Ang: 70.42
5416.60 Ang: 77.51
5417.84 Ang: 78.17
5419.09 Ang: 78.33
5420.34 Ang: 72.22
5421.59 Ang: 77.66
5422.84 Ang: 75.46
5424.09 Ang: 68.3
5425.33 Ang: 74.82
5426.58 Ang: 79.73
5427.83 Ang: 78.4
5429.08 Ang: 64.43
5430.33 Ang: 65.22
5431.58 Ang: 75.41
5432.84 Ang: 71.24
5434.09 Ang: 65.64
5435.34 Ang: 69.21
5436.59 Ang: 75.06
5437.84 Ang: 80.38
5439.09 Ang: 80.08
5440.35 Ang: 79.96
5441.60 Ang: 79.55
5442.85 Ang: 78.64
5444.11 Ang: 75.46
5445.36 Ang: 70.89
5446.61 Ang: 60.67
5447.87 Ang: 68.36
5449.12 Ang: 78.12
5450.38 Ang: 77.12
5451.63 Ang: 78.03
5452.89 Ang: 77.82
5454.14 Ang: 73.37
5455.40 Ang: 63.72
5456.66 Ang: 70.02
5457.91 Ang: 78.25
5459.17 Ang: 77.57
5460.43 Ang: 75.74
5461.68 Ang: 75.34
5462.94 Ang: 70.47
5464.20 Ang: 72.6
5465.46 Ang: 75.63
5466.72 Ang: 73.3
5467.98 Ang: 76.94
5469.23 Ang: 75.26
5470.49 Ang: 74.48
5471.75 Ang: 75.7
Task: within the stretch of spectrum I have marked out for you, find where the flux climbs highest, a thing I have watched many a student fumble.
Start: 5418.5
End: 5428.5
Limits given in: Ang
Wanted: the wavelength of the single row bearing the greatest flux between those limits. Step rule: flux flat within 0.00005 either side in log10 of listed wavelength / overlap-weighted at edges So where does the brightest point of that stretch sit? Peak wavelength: 5426.58 Ang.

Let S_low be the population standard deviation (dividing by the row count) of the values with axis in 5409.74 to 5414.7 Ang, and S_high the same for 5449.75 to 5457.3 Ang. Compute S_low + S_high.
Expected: 9.2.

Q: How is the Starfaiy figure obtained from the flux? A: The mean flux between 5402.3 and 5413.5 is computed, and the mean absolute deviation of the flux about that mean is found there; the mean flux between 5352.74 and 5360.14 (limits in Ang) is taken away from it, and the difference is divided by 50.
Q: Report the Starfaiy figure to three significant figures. -1.50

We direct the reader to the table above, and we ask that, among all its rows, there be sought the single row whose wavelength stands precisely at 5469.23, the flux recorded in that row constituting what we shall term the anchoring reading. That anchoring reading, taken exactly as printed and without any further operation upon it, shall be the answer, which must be 75.26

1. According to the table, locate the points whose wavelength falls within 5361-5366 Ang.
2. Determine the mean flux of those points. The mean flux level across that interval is 75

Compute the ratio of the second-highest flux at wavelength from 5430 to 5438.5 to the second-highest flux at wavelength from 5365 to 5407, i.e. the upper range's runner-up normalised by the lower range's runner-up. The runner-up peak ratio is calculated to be 0.95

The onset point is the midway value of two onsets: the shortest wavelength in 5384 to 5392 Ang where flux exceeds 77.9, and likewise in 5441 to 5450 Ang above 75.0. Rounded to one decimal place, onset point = 5413.6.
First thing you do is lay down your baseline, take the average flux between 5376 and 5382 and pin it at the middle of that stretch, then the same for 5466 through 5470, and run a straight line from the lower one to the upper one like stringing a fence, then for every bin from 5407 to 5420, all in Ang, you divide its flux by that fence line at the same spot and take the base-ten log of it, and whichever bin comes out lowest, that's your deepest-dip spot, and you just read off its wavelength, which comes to 5410.36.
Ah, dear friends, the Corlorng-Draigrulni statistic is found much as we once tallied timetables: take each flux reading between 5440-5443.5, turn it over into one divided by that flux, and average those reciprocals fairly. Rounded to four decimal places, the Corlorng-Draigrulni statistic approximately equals 0.0126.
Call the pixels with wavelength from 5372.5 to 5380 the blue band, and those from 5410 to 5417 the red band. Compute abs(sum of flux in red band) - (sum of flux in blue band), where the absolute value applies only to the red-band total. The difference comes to -31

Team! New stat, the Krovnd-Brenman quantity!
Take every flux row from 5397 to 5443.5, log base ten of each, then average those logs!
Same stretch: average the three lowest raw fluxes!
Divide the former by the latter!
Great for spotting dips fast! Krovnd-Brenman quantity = 0.0293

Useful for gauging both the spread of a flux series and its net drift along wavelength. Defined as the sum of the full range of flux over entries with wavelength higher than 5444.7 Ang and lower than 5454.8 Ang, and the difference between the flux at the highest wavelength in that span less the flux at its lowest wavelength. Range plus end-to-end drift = 20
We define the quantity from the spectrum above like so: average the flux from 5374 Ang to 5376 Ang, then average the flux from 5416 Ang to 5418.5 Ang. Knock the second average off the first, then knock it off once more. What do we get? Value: -78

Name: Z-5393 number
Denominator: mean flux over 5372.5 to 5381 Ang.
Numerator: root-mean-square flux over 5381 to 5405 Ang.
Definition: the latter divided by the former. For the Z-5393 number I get 0.950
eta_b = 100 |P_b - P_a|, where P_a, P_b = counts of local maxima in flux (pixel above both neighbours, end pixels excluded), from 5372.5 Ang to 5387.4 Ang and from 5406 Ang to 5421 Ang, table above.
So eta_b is 100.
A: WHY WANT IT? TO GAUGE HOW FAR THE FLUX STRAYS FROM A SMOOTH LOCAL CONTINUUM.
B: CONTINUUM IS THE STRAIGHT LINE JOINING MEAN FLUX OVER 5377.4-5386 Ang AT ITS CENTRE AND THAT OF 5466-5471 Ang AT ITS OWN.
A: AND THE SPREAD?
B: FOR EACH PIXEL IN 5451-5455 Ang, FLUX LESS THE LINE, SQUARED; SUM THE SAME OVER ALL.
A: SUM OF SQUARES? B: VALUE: 17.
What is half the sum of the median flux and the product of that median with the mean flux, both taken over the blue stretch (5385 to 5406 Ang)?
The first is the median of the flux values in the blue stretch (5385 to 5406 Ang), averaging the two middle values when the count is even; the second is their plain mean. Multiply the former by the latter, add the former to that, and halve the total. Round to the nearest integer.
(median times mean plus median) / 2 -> 2708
